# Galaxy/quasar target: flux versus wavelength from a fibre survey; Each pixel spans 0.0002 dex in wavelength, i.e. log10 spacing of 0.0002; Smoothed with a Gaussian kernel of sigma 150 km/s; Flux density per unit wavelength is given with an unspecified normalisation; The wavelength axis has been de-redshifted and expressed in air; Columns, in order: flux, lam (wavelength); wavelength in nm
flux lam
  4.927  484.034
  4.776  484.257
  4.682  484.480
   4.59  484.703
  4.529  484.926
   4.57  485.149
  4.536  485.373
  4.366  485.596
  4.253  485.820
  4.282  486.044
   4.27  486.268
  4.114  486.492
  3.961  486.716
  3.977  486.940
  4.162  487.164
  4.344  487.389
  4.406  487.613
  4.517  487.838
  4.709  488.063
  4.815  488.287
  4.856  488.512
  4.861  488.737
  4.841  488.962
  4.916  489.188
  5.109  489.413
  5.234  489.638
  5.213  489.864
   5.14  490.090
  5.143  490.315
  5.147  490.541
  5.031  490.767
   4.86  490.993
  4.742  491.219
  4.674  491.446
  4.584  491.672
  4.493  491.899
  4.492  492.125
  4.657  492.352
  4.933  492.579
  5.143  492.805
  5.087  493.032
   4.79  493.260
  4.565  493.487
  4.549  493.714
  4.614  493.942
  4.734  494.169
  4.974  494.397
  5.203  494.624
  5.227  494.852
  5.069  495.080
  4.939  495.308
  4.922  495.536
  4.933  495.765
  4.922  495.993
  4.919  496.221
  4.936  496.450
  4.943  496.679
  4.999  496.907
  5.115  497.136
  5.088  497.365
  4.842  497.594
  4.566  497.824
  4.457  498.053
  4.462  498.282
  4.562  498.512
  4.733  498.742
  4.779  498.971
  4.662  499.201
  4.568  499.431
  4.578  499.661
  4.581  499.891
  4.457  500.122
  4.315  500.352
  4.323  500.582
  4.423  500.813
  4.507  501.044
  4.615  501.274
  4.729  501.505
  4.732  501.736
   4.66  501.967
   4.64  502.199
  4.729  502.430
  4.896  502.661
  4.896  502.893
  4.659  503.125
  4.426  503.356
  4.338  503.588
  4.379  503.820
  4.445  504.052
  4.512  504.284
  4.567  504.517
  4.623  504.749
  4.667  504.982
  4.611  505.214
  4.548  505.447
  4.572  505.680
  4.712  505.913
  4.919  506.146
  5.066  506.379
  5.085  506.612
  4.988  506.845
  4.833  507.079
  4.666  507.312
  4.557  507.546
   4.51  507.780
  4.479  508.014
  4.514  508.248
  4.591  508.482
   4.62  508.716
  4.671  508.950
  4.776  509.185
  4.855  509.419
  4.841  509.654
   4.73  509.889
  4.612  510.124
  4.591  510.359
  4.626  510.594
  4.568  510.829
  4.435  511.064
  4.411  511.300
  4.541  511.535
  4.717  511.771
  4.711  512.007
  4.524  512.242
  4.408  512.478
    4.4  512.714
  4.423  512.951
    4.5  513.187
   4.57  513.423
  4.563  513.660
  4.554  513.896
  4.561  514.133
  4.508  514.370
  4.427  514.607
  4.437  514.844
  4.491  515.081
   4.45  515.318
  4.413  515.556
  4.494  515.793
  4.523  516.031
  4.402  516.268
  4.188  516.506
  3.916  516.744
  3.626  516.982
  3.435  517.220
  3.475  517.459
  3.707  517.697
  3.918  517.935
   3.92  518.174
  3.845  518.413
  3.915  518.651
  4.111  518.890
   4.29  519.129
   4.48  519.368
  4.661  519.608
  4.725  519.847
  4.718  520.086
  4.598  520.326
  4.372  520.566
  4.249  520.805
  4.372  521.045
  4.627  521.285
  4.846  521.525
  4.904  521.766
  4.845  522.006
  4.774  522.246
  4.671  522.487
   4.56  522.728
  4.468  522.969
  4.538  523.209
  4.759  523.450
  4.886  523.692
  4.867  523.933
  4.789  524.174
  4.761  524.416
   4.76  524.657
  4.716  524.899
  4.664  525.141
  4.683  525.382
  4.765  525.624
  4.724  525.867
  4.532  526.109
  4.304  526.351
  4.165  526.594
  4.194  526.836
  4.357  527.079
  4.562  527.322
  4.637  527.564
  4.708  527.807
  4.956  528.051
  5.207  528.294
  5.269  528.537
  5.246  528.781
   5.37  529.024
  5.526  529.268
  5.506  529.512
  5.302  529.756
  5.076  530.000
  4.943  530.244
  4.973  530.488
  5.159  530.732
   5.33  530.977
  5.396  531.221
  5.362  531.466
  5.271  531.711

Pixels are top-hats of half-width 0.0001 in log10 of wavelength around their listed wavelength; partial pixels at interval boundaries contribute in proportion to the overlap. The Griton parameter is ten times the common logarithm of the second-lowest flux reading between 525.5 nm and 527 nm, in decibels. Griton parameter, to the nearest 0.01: 6.23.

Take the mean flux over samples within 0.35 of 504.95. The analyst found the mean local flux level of 4.63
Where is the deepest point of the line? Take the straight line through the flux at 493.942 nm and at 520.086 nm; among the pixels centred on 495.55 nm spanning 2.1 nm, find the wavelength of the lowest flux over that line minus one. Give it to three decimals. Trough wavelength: 496.221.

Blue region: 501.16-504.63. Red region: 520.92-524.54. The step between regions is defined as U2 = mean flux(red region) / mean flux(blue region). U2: 1.021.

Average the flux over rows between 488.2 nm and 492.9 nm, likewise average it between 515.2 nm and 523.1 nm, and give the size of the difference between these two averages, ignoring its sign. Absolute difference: 0.58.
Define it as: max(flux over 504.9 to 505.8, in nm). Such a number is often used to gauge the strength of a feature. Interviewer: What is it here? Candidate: 4.667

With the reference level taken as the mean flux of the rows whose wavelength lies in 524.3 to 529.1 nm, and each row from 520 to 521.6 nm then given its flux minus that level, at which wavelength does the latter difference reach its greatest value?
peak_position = 521.525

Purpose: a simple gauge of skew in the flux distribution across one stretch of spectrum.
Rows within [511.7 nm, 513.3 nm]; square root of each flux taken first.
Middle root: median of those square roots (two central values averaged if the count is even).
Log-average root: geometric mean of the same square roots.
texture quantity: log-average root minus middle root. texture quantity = 0.006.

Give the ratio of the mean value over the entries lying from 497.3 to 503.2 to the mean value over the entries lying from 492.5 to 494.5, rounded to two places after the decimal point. 0.96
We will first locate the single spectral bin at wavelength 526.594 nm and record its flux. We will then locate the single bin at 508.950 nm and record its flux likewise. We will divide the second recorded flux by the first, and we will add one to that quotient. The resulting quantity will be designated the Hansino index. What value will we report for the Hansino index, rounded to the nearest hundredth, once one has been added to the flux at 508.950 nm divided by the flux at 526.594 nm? 2.12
